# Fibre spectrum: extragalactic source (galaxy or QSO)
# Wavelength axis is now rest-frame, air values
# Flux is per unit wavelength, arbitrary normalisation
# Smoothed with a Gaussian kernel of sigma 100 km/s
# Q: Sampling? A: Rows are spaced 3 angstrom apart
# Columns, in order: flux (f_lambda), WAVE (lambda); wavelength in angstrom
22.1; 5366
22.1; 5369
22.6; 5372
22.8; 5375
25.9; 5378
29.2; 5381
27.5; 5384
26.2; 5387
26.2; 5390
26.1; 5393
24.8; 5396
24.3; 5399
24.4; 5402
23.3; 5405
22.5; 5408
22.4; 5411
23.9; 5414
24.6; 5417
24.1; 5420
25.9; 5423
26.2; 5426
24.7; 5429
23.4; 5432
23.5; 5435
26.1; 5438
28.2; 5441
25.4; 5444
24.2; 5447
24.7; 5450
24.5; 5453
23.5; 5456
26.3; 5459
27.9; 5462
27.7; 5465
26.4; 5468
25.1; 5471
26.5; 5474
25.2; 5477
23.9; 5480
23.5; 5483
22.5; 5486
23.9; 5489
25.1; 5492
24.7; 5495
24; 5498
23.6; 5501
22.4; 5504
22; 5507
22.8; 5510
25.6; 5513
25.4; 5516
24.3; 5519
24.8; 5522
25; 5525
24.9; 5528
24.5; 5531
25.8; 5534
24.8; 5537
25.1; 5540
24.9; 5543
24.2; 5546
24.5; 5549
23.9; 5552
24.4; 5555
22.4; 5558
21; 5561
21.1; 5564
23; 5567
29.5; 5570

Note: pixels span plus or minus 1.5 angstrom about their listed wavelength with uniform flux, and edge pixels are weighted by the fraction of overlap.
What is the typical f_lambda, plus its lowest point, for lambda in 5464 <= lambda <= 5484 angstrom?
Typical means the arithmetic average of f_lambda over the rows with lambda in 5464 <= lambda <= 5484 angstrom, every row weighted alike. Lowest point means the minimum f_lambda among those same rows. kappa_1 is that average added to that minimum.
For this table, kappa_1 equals 49.0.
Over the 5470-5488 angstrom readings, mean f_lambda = 24.4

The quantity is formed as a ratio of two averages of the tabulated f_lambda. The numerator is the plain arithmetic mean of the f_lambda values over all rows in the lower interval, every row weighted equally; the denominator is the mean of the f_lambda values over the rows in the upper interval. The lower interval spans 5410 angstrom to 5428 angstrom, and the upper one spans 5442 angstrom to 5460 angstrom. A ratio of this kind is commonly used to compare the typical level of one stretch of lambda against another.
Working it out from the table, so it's 0.99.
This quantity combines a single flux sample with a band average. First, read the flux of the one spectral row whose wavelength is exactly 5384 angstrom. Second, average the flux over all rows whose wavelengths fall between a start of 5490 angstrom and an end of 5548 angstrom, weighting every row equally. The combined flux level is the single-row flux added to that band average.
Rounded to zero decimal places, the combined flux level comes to 52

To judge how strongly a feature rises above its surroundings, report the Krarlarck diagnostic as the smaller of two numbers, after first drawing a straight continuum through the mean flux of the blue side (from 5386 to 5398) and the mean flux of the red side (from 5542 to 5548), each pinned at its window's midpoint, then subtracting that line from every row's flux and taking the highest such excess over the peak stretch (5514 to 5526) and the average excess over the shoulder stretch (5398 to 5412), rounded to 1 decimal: -2.3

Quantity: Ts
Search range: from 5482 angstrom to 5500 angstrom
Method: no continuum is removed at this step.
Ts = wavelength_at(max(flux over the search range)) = 5492 angstrom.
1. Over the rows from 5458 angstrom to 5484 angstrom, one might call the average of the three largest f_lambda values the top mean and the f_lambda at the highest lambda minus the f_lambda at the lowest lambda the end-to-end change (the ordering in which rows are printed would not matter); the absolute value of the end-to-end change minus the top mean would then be 30.2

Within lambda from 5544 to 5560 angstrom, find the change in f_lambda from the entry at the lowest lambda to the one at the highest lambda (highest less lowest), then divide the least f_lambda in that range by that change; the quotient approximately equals -12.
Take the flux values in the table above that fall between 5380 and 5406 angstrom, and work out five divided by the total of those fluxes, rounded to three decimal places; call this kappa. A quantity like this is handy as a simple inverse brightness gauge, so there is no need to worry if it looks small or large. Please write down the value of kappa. 0.022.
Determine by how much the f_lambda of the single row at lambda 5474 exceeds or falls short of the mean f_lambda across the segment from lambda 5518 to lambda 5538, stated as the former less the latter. 1.6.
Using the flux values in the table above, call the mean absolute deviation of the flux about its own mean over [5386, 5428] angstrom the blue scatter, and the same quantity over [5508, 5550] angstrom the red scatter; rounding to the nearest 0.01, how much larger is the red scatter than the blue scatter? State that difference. -0.59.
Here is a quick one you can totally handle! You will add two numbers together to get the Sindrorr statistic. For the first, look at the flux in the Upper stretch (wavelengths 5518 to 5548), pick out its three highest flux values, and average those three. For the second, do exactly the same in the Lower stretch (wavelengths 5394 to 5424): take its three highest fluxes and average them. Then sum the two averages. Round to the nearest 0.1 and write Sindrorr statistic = 50.4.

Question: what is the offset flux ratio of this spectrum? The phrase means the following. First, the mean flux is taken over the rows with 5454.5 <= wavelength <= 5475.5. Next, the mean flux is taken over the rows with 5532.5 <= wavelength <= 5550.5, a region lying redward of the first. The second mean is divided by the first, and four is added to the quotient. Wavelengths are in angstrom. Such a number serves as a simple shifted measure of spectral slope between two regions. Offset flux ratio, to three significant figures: 4.95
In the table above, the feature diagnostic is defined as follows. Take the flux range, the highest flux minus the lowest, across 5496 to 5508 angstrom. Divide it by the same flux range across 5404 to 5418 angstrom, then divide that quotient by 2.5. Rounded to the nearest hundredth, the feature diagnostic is 0.36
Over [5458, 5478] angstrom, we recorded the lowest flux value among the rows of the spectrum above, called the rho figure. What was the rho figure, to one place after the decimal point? 25.1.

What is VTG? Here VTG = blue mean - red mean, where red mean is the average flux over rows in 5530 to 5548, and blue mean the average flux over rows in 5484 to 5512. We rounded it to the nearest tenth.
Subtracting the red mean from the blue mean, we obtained -1.4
